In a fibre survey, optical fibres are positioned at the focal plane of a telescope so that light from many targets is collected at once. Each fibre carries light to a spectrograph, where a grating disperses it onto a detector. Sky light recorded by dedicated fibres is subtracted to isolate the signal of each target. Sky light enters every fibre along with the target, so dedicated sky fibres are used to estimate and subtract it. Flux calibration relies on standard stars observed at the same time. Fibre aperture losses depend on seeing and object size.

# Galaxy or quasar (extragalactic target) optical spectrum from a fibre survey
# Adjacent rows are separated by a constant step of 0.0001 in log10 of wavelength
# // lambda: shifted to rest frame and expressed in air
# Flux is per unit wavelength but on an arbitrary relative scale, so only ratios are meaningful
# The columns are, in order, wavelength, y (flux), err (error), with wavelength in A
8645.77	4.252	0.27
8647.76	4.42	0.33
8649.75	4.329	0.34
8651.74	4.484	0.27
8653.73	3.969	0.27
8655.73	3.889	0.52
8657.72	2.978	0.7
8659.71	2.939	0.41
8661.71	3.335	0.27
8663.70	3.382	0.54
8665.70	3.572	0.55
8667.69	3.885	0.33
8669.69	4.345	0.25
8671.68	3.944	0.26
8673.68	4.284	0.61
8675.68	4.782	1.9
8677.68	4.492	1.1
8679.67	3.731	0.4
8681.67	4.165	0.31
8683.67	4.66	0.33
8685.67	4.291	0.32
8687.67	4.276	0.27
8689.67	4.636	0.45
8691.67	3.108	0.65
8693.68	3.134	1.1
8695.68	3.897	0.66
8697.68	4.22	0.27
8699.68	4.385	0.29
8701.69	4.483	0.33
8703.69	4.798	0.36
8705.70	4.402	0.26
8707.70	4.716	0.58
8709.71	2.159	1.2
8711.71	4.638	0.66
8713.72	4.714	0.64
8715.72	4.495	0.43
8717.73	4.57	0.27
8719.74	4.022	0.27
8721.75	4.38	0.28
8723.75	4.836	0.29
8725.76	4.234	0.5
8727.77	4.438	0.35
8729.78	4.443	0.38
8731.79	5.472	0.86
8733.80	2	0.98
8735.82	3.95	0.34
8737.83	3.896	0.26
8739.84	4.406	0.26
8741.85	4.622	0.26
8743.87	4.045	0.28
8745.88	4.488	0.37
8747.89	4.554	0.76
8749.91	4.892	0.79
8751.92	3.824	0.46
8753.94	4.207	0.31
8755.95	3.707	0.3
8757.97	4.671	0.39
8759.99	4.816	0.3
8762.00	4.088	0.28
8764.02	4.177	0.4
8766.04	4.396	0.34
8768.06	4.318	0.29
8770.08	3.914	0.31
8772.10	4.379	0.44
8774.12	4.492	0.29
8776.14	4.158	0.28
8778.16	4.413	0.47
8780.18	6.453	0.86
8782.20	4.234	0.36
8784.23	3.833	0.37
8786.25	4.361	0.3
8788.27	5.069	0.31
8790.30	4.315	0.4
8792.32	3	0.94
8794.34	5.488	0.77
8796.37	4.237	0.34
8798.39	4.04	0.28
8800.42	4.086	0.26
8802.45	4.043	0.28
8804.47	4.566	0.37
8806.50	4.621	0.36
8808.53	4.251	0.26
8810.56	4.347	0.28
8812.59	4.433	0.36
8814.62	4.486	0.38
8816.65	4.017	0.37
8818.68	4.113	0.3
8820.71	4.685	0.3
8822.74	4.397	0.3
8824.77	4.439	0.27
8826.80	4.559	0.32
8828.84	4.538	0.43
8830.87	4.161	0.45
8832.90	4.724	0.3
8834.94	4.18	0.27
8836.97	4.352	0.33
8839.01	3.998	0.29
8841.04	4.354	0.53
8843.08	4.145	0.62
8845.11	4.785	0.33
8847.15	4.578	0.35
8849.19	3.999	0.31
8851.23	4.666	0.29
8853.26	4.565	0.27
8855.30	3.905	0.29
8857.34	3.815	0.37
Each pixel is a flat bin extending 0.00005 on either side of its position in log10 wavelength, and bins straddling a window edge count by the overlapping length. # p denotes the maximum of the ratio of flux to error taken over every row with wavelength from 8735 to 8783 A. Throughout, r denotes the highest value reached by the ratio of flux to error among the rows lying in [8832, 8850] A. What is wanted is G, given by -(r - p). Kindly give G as 2.0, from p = 17.8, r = 15.7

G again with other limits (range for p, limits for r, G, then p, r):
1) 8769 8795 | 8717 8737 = -0.6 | 16.4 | 16.9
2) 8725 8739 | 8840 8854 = -1.9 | 15.0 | 16.9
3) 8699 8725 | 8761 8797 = 0.6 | 16.9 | 16.4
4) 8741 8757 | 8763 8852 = 1.3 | 17.8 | 16.4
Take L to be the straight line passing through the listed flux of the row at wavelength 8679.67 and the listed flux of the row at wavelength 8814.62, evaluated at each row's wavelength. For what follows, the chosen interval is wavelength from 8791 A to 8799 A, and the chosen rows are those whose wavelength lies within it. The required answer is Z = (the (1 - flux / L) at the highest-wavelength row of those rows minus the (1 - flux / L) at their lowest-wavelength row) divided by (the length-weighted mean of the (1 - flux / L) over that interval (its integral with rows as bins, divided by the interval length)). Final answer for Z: -6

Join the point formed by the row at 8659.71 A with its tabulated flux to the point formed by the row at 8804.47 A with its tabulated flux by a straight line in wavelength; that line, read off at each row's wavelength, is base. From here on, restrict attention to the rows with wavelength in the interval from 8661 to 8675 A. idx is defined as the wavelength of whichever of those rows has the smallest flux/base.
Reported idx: 8661.71 A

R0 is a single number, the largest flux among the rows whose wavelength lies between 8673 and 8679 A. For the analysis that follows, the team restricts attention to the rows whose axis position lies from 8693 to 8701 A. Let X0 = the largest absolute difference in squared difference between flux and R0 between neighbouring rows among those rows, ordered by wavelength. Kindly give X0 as 1.93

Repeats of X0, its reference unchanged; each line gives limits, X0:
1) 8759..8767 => 0.48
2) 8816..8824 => 0.44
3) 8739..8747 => 0.52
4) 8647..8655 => 0.57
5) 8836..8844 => 0.43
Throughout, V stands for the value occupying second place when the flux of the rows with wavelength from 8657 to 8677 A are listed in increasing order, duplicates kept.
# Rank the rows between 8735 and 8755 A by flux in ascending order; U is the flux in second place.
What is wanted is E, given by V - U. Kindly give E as -0.9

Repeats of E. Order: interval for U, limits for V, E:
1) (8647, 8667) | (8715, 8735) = 1.0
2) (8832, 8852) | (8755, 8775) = -0.1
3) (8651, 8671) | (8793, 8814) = 1.1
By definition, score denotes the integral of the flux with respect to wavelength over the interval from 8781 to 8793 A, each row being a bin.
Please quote 50.4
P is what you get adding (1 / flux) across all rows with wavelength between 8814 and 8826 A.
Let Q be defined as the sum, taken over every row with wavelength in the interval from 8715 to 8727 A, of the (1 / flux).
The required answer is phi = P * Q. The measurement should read 1.88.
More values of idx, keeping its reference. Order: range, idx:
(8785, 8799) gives 8792.32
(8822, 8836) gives 8834.94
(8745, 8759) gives 8755.95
